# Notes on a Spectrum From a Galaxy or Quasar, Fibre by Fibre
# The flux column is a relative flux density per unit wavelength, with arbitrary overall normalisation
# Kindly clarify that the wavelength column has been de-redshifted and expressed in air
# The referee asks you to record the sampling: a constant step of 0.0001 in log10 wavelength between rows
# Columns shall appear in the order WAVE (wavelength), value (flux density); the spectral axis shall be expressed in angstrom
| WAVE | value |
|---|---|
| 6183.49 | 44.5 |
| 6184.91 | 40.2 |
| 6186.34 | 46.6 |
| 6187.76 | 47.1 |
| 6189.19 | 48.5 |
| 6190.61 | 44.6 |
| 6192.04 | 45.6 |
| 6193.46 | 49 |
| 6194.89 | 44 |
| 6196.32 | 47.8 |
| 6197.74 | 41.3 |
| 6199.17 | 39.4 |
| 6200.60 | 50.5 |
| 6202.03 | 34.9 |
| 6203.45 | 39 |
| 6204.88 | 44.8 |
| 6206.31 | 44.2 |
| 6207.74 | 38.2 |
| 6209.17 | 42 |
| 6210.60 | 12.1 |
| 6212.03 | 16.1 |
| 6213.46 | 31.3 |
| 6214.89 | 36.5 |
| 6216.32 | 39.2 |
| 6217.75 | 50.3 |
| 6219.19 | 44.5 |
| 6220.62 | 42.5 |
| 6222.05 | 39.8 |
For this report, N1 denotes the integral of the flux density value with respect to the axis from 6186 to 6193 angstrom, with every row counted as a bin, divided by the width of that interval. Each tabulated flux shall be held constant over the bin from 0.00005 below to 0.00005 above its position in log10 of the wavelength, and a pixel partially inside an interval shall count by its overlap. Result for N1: 47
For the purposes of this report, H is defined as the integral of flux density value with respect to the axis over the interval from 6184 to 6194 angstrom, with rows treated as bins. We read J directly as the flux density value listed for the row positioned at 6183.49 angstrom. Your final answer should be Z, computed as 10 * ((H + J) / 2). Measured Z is 2517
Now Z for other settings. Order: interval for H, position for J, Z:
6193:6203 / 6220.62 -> 2392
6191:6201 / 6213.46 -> 2415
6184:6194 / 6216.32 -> 2490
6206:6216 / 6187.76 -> 1799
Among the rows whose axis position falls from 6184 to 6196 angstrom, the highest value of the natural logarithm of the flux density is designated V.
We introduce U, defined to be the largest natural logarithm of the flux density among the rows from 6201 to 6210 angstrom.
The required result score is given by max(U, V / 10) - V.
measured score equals -0.09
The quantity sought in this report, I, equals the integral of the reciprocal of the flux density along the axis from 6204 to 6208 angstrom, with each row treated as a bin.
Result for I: 0.094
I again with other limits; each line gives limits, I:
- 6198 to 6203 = 0.123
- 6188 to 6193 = 0.108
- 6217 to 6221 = 0.087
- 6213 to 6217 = 0.112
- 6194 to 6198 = 0.089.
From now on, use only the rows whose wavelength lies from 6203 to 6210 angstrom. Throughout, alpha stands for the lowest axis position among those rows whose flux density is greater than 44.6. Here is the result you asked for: 6204.88 angstrom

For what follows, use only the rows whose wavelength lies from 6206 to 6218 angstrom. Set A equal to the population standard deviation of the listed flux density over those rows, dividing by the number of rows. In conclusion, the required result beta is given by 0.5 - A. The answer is -11.5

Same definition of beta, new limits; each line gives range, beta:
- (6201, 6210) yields -3.0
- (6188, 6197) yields -1.4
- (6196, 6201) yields -4.1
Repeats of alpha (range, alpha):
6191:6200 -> 6192.04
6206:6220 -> 6217.75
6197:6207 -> 6200.60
